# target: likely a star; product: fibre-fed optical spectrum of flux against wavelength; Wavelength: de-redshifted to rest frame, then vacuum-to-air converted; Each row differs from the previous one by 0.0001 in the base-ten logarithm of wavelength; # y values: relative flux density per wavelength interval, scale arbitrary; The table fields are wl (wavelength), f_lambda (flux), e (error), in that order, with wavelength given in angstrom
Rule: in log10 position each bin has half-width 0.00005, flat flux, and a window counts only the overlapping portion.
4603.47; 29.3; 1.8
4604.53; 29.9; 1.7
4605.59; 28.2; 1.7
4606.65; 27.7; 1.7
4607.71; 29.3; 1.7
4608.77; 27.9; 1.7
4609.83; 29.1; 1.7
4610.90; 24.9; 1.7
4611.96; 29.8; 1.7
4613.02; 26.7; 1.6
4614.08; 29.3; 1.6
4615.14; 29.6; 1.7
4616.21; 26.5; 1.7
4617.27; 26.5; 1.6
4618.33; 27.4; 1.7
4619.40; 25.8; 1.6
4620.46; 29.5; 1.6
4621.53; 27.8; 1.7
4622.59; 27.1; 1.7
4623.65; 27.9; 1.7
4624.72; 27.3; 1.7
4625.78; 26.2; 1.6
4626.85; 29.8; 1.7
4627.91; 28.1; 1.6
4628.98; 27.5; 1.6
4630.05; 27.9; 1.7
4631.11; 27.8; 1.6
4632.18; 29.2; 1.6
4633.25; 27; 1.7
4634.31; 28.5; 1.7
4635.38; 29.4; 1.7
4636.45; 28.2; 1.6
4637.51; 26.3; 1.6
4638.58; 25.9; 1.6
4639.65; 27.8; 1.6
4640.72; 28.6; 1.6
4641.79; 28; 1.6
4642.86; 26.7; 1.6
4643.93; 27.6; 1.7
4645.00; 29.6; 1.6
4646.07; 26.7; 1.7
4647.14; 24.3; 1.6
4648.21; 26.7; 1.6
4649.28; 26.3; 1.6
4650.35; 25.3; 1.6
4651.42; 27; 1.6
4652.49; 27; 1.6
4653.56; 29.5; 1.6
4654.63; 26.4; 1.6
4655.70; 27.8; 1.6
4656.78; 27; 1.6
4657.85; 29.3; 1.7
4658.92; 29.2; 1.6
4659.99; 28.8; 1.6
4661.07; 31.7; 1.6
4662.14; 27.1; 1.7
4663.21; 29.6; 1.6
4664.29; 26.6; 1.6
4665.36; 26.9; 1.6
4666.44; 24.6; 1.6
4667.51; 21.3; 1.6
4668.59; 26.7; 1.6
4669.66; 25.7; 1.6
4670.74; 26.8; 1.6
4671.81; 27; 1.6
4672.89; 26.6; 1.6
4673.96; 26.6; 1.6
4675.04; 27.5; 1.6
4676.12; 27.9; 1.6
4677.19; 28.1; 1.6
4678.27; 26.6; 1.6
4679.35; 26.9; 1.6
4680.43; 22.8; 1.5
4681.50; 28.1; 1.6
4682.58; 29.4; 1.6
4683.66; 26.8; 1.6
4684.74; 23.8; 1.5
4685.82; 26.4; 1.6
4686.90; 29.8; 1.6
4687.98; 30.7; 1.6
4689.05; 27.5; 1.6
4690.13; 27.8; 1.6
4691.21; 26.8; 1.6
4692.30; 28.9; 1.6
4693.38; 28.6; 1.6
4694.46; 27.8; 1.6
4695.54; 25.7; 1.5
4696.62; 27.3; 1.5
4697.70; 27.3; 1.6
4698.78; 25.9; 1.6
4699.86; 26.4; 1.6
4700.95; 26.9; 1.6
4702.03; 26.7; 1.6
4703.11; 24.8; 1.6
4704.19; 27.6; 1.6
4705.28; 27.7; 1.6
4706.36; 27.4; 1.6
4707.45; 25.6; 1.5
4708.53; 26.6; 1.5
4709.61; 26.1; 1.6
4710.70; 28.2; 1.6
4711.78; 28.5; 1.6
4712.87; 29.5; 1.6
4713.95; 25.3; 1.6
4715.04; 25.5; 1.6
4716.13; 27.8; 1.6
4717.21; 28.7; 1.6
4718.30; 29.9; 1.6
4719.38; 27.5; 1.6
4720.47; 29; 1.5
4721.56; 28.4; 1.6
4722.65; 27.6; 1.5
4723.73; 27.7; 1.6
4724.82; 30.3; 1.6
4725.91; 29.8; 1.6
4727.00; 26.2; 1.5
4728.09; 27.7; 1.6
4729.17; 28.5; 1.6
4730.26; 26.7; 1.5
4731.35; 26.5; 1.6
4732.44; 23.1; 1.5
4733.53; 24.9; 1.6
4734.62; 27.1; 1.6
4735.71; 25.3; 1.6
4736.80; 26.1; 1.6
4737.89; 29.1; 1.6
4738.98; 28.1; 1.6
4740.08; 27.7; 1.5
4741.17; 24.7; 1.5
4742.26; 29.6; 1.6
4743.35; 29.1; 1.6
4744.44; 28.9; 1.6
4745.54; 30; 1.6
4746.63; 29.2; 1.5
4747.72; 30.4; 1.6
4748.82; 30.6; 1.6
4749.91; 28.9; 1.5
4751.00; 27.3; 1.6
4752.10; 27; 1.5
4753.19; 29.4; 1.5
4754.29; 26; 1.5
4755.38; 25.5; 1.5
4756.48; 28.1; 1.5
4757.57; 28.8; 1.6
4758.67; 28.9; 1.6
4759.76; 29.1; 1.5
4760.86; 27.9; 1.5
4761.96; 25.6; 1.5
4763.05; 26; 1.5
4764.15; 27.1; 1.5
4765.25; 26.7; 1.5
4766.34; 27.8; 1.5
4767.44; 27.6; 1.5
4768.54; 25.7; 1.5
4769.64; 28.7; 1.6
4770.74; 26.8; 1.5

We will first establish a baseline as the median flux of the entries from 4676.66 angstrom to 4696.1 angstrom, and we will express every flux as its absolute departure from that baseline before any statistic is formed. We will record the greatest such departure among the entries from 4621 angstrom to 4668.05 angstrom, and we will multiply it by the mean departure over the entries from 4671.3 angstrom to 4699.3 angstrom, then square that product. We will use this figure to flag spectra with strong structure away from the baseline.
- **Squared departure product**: 59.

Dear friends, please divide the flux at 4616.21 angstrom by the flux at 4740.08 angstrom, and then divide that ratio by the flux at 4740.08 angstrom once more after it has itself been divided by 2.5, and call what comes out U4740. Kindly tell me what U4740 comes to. 0.0863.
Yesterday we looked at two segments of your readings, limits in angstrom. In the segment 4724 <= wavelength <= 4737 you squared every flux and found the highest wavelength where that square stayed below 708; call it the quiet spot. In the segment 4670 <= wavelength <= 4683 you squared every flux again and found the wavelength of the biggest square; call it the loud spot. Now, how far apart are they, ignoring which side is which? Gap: 54.2 angstrom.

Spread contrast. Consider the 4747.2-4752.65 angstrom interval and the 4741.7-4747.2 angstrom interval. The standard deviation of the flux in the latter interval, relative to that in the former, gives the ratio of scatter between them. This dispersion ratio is 0.26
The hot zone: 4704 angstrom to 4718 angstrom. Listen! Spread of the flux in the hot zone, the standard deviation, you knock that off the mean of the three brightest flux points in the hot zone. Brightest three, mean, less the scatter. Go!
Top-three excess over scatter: 27.6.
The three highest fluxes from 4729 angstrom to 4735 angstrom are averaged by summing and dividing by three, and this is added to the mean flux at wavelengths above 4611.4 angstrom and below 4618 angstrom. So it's 55.5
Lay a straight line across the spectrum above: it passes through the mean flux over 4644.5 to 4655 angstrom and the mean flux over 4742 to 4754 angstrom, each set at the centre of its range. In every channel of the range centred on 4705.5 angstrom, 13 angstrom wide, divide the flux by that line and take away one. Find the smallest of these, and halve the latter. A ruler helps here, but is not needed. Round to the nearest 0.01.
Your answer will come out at -0.06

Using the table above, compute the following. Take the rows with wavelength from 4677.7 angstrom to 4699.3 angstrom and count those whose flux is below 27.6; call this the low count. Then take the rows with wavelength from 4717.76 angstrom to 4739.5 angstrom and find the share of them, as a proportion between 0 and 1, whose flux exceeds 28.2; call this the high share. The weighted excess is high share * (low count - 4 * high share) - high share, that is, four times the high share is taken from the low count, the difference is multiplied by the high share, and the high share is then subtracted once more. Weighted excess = 3.4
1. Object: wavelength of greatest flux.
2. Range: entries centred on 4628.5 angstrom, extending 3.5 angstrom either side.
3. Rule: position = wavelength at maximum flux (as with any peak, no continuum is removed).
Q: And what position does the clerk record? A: 4626.85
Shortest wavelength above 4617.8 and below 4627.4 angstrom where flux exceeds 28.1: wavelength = 4620.46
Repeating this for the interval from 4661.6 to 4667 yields 4663.21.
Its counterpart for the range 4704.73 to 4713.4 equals 4710.70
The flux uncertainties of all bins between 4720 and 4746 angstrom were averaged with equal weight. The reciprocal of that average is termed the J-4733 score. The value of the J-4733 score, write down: 0.637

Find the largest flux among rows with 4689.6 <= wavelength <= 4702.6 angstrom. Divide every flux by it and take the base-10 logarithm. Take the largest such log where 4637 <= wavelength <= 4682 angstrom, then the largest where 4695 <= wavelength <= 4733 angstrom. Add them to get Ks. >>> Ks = 0.06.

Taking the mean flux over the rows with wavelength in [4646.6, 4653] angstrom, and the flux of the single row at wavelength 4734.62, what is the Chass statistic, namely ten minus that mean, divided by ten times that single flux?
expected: -0.0594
